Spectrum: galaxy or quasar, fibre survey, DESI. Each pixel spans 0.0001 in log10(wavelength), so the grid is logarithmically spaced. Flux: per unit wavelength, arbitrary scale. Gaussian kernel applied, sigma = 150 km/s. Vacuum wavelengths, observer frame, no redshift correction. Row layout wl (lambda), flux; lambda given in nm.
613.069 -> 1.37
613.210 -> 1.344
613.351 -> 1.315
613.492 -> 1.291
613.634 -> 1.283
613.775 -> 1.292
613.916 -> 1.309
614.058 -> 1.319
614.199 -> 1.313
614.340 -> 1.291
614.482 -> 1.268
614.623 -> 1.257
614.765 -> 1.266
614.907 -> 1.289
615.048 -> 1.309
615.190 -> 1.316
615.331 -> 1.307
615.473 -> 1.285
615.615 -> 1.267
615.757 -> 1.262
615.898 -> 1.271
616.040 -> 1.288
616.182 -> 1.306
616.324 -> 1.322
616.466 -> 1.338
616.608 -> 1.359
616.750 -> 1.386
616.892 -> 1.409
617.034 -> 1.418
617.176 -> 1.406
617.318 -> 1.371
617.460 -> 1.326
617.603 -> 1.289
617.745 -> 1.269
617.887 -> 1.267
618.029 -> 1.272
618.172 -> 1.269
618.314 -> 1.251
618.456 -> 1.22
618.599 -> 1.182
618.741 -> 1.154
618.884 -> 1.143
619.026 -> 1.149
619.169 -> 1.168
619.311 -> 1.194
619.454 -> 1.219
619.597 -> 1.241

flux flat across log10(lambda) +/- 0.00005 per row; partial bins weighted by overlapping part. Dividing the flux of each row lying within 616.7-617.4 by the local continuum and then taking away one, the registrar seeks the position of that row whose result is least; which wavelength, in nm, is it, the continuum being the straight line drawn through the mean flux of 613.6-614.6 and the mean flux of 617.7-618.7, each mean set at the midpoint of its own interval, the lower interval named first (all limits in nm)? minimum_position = 617.318 nm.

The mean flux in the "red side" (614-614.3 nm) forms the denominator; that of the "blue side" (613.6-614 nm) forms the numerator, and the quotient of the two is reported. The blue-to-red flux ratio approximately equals 0.98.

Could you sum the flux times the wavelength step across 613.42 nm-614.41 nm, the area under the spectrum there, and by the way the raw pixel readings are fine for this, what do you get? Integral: 1.29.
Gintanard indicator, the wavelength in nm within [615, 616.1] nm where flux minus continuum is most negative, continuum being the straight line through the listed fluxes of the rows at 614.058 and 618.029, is 615.757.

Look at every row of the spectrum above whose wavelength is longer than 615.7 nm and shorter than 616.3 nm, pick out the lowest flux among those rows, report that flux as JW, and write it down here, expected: 1.262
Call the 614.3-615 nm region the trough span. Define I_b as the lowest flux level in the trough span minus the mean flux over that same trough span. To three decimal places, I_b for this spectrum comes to -0.017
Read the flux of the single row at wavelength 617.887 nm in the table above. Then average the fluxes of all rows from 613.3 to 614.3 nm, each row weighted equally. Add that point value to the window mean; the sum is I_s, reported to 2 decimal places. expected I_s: 2.57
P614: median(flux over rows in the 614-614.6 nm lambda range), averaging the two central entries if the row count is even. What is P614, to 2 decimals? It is 1.30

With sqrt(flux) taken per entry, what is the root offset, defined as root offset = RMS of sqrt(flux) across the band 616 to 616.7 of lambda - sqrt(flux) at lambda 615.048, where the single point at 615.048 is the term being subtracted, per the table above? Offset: 0.006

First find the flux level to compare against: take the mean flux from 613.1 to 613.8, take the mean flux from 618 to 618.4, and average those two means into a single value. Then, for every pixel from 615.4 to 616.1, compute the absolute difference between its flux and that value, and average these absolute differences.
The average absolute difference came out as 0.012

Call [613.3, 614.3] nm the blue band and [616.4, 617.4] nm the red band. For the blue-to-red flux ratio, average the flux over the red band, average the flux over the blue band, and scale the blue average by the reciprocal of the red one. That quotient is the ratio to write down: 0.94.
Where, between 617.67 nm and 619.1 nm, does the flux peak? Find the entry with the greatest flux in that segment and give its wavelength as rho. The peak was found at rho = 618.029 nm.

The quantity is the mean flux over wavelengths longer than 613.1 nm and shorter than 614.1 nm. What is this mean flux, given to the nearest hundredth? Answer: 1.31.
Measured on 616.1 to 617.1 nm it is 1.36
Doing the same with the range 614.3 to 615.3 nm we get 1.29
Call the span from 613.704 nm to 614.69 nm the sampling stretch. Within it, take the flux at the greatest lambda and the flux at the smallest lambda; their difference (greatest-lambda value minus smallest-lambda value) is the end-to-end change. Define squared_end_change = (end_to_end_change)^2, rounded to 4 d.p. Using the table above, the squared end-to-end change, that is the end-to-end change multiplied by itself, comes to 0.0012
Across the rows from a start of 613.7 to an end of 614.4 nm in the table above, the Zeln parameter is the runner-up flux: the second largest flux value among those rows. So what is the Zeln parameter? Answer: 1.313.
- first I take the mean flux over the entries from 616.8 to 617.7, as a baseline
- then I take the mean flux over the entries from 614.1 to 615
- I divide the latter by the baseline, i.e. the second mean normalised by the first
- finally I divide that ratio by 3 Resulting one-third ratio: 0.31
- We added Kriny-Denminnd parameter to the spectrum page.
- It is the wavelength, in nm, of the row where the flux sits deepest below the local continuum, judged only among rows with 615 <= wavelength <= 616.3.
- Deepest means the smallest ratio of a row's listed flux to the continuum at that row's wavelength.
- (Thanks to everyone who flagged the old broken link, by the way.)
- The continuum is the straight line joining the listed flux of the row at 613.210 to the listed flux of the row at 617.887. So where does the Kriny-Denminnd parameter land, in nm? 615.757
